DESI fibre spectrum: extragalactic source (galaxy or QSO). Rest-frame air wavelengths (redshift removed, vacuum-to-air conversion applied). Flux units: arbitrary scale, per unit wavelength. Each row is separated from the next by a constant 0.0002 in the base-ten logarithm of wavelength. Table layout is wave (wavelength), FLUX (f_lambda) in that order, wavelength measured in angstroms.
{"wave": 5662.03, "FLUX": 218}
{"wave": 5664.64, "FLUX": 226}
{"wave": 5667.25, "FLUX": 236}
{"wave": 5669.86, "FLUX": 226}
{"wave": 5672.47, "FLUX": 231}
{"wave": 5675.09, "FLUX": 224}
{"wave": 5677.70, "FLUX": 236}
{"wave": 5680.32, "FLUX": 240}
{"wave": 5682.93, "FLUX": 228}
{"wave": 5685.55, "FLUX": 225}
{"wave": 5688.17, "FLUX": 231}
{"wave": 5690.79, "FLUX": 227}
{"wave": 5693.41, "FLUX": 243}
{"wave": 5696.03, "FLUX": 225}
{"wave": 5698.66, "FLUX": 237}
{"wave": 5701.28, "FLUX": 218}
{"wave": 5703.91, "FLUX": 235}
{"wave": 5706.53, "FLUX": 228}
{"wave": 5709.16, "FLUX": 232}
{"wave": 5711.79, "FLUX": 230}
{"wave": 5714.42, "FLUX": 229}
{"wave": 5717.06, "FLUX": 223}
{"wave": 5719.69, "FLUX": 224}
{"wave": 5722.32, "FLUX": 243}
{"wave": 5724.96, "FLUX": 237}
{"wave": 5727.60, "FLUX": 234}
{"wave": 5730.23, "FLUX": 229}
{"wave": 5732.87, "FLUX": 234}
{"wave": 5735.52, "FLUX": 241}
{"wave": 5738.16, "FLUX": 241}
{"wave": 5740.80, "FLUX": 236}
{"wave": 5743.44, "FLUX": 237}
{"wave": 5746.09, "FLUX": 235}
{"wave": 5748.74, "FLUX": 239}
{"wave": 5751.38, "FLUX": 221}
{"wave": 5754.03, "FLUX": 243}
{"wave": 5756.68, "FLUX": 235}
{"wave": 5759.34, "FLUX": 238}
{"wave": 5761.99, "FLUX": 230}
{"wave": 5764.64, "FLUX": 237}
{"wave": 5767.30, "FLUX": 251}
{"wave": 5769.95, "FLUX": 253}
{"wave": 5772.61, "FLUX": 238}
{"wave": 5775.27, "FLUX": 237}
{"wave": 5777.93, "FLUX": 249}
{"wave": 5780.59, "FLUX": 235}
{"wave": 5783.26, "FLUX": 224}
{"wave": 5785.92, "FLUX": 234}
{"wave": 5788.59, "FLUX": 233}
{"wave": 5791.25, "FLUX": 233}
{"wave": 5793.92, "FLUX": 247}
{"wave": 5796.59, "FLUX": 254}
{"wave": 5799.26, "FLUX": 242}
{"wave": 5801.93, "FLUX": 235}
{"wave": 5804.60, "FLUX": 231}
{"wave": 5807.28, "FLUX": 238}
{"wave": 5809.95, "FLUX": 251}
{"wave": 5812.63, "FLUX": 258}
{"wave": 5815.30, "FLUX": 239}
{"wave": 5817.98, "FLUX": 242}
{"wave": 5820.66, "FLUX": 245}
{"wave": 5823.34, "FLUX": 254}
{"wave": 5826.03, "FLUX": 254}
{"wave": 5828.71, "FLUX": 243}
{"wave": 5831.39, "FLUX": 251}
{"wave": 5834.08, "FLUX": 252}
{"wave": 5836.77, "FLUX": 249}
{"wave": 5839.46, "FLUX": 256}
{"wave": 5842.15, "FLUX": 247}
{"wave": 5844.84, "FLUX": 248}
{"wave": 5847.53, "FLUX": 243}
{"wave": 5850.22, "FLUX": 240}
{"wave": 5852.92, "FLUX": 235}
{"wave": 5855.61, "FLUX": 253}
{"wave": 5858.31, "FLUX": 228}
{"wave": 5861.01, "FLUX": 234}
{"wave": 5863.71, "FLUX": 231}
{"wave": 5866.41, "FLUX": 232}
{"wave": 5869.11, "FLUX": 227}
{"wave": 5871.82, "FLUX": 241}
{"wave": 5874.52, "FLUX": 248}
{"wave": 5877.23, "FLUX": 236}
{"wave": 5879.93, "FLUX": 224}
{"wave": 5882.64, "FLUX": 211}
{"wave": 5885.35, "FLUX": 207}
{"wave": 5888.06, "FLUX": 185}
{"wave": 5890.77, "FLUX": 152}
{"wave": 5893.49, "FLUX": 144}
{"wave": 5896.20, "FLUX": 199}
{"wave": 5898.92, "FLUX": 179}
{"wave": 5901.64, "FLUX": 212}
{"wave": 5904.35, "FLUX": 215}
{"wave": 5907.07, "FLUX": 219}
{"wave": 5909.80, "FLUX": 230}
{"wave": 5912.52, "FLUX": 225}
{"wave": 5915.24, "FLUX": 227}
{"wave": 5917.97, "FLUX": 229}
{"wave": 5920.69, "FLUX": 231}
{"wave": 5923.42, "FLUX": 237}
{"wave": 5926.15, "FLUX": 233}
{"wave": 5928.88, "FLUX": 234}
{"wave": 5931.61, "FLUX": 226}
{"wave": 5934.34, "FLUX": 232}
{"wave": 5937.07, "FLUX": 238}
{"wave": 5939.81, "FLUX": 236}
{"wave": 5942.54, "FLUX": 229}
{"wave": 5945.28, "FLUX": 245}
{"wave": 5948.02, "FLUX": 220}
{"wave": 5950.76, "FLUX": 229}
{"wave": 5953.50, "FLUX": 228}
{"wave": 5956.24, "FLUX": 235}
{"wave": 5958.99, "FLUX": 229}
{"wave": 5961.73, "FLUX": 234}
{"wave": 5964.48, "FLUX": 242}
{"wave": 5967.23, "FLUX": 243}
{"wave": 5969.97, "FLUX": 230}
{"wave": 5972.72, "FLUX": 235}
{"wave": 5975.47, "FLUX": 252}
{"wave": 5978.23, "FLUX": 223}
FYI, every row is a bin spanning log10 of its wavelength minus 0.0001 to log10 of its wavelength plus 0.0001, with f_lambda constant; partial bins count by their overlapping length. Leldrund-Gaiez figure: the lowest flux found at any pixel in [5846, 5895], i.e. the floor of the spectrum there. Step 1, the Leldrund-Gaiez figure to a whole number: 144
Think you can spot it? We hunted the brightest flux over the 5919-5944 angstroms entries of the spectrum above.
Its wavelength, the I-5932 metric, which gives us 5937.07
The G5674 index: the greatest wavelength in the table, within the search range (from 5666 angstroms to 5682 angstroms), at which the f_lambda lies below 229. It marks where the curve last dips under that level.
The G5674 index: 5675.09 angstroms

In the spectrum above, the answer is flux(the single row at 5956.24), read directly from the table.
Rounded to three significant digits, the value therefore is 235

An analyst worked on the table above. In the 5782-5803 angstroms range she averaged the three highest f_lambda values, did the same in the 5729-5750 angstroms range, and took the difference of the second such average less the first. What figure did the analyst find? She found -7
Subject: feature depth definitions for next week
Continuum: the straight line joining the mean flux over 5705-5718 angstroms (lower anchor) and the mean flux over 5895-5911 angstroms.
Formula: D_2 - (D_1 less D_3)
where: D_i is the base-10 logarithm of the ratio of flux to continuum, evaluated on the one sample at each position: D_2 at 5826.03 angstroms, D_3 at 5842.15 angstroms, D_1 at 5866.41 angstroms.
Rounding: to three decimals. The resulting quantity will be 0.091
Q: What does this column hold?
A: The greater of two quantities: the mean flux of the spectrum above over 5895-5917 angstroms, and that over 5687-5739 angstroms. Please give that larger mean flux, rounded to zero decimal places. 232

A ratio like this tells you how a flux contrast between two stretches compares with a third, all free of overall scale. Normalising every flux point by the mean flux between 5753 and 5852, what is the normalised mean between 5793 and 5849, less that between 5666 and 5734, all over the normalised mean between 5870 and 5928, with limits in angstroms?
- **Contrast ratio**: 0.073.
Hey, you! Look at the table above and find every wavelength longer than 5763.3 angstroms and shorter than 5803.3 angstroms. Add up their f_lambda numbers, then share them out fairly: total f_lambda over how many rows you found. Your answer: 240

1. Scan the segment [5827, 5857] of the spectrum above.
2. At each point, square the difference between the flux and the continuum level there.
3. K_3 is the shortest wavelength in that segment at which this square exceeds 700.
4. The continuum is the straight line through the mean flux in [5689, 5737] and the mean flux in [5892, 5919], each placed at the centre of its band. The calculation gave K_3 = 5831.39 angstroms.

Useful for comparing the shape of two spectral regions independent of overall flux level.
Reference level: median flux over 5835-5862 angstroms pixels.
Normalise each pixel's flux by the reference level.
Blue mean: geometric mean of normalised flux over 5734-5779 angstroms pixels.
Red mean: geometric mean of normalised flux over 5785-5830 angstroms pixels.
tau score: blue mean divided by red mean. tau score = 0.98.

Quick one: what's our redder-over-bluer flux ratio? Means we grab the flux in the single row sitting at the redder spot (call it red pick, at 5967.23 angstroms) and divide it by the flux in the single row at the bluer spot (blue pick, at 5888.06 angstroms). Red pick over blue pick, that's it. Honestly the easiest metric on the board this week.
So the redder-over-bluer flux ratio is 1.31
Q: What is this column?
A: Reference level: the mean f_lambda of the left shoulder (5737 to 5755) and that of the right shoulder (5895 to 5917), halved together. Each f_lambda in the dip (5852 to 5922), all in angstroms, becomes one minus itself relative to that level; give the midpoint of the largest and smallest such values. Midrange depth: 0.12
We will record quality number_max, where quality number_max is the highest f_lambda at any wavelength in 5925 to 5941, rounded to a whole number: 238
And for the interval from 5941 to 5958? 245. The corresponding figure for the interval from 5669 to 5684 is 240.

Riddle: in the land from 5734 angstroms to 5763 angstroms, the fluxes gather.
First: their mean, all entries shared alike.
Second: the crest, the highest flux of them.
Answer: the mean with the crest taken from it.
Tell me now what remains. -7.0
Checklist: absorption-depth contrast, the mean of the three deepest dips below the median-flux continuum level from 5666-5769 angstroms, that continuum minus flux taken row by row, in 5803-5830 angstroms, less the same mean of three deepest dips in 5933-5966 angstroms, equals -10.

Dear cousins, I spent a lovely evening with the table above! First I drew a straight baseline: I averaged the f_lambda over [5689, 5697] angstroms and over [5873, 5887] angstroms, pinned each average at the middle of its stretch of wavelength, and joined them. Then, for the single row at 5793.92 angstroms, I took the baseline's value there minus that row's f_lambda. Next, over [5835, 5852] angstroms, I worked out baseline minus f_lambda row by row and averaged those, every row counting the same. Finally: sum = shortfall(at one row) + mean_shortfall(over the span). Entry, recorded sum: -40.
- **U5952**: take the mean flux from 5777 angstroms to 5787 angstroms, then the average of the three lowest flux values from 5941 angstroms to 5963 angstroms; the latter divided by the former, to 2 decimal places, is 0.96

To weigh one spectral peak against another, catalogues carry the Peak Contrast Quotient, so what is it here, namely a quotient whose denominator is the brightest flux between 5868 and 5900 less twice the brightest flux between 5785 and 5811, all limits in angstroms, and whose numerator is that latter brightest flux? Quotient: -0.98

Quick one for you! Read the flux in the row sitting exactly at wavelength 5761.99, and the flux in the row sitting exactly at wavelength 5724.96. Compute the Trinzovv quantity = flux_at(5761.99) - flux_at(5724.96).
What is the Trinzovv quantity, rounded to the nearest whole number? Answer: -7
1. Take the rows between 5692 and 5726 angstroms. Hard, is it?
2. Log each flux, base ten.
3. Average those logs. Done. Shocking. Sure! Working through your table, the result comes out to 2.36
